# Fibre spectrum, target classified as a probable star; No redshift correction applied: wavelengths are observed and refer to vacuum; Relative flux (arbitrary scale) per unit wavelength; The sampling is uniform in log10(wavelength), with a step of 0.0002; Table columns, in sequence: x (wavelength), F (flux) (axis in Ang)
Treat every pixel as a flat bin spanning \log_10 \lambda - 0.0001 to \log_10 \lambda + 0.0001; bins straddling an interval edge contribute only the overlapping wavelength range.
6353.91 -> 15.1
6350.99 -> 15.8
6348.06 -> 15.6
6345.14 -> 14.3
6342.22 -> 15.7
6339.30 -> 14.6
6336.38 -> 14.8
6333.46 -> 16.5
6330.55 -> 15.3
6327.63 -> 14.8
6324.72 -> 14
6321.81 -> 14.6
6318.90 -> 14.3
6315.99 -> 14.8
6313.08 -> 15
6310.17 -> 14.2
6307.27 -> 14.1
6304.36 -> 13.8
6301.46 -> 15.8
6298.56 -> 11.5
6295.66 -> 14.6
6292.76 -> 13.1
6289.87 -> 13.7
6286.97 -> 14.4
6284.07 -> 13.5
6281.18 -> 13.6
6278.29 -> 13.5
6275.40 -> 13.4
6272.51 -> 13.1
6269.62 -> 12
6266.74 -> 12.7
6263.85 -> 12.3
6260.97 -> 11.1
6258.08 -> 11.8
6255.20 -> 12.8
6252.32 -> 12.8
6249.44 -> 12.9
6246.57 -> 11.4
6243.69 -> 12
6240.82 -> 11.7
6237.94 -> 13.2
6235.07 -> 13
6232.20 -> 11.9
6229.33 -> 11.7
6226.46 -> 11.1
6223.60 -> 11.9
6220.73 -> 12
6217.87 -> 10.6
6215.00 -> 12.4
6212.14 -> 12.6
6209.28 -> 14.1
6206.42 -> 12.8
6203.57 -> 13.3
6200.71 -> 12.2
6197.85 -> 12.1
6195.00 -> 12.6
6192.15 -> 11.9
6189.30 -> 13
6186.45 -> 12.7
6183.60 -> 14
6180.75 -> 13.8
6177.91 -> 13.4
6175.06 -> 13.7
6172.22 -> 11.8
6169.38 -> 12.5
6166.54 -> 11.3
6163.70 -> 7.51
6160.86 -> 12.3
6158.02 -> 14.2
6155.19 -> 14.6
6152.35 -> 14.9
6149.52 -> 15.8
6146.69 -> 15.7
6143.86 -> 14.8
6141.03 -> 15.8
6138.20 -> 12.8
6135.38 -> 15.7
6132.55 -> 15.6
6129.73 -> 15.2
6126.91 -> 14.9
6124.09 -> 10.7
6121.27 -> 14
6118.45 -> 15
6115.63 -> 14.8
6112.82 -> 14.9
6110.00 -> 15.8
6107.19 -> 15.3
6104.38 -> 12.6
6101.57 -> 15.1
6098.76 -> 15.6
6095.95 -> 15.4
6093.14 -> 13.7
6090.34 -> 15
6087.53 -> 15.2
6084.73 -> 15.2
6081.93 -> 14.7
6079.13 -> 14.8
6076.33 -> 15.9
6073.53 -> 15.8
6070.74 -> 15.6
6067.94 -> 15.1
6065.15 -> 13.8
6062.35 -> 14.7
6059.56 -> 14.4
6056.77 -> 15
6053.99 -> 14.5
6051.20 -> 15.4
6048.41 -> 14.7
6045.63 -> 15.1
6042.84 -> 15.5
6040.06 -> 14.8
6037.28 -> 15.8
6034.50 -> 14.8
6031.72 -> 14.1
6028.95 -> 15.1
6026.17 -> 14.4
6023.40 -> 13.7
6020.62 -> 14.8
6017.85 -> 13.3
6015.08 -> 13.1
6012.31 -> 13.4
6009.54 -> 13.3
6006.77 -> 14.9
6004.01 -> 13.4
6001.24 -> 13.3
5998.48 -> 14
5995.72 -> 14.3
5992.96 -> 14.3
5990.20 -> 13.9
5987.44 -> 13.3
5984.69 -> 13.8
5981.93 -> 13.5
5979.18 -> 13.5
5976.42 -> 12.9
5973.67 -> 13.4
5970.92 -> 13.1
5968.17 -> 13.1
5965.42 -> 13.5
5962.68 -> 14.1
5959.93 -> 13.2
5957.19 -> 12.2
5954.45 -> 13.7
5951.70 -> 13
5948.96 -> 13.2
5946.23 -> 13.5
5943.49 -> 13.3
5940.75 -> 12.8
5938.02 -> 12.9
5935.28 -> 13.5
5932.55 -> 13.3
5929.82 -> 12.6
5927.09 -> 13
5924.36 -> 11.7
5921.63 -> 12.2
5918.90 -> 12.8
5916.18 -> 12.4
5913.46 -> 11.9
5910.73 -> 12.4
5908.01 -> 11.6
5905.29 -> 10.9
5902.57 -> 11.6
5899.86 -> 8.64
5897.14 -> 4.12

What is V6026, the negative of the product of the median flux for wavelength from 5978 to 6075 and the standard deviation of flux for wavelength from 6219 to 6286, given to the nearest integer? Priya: -11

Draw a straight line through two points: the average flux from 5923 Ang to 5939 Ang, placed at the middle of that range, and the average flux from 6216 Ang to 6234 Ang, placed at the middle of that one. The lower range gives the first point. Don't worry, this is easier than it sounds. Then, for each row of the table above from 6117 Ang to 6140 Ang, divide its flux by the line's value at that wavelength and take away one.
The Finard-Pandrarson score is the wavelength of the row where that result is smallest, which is 6124.09 Ang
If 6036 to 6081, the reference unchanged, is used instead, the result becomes 6065.15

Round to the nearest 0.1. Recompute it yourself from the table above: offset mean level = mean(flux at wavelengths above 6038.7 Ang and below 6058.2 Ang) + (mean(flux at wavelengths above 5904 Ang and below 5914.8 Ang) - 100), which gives -73.3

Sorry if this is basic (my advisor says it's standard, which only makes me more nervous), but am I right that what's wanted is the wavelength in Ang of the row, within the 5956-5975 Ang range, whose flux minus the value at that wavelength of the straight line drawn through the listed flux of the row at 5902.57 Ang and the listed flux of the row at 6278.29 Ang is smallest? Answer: 5957.19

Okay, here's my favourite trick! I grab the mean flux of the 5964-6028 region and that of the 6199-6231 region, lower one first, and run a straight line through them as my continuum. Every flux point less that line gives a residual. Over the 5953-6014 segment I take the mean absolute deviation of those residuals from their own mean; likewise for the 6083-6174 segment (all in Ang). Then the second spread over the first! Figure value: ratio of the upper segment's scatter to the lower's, 3.1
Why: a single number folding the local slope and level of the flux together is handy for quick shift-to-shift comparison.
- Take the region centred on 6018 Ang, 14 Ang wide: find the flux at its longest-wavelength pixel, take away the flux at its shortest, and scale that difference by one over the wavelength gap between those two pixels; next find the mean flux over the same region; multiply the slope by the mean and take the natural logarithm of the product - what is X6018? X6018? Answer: -1.0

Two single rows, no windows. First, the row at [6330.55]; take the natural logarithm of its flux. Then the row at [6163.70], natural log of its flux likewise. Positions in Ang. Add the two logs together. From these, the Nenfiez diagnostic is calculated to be 4.7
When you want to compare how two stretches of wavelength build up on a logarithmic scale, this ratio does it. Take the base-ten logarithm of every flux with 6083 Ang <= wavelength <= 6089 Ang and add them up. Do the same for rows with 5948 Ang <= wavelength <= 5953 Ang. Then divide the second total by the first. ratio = 0.95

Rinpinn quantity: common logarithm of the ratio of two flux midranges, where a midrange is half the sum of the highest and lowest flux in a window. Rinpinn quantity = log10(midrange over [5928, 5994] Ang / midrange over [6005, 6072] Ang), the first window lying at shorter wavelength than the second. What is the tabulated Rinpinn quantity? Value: -0.038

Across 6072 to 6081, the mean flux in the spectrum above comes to 15.5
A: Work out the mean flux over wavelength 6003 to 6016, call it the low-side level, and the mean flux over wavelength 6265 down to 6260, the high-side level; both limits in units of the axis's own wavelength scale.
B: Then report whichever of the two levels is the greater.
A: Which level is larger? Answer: 13.6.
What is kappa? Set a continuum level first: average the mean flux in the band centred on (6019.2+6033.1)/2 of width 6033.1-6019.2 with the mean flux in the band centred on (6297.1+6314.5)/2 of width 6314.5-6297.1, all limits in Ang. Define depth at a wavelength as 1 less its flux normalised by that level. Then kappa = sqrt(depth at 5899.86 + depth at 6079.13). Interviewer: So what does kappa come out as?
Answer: 0.60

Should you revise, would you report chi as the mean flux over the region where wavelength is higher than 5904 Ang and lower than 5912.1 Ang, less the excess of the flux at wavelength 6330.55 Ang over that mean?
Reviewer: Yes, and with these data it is 8.0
